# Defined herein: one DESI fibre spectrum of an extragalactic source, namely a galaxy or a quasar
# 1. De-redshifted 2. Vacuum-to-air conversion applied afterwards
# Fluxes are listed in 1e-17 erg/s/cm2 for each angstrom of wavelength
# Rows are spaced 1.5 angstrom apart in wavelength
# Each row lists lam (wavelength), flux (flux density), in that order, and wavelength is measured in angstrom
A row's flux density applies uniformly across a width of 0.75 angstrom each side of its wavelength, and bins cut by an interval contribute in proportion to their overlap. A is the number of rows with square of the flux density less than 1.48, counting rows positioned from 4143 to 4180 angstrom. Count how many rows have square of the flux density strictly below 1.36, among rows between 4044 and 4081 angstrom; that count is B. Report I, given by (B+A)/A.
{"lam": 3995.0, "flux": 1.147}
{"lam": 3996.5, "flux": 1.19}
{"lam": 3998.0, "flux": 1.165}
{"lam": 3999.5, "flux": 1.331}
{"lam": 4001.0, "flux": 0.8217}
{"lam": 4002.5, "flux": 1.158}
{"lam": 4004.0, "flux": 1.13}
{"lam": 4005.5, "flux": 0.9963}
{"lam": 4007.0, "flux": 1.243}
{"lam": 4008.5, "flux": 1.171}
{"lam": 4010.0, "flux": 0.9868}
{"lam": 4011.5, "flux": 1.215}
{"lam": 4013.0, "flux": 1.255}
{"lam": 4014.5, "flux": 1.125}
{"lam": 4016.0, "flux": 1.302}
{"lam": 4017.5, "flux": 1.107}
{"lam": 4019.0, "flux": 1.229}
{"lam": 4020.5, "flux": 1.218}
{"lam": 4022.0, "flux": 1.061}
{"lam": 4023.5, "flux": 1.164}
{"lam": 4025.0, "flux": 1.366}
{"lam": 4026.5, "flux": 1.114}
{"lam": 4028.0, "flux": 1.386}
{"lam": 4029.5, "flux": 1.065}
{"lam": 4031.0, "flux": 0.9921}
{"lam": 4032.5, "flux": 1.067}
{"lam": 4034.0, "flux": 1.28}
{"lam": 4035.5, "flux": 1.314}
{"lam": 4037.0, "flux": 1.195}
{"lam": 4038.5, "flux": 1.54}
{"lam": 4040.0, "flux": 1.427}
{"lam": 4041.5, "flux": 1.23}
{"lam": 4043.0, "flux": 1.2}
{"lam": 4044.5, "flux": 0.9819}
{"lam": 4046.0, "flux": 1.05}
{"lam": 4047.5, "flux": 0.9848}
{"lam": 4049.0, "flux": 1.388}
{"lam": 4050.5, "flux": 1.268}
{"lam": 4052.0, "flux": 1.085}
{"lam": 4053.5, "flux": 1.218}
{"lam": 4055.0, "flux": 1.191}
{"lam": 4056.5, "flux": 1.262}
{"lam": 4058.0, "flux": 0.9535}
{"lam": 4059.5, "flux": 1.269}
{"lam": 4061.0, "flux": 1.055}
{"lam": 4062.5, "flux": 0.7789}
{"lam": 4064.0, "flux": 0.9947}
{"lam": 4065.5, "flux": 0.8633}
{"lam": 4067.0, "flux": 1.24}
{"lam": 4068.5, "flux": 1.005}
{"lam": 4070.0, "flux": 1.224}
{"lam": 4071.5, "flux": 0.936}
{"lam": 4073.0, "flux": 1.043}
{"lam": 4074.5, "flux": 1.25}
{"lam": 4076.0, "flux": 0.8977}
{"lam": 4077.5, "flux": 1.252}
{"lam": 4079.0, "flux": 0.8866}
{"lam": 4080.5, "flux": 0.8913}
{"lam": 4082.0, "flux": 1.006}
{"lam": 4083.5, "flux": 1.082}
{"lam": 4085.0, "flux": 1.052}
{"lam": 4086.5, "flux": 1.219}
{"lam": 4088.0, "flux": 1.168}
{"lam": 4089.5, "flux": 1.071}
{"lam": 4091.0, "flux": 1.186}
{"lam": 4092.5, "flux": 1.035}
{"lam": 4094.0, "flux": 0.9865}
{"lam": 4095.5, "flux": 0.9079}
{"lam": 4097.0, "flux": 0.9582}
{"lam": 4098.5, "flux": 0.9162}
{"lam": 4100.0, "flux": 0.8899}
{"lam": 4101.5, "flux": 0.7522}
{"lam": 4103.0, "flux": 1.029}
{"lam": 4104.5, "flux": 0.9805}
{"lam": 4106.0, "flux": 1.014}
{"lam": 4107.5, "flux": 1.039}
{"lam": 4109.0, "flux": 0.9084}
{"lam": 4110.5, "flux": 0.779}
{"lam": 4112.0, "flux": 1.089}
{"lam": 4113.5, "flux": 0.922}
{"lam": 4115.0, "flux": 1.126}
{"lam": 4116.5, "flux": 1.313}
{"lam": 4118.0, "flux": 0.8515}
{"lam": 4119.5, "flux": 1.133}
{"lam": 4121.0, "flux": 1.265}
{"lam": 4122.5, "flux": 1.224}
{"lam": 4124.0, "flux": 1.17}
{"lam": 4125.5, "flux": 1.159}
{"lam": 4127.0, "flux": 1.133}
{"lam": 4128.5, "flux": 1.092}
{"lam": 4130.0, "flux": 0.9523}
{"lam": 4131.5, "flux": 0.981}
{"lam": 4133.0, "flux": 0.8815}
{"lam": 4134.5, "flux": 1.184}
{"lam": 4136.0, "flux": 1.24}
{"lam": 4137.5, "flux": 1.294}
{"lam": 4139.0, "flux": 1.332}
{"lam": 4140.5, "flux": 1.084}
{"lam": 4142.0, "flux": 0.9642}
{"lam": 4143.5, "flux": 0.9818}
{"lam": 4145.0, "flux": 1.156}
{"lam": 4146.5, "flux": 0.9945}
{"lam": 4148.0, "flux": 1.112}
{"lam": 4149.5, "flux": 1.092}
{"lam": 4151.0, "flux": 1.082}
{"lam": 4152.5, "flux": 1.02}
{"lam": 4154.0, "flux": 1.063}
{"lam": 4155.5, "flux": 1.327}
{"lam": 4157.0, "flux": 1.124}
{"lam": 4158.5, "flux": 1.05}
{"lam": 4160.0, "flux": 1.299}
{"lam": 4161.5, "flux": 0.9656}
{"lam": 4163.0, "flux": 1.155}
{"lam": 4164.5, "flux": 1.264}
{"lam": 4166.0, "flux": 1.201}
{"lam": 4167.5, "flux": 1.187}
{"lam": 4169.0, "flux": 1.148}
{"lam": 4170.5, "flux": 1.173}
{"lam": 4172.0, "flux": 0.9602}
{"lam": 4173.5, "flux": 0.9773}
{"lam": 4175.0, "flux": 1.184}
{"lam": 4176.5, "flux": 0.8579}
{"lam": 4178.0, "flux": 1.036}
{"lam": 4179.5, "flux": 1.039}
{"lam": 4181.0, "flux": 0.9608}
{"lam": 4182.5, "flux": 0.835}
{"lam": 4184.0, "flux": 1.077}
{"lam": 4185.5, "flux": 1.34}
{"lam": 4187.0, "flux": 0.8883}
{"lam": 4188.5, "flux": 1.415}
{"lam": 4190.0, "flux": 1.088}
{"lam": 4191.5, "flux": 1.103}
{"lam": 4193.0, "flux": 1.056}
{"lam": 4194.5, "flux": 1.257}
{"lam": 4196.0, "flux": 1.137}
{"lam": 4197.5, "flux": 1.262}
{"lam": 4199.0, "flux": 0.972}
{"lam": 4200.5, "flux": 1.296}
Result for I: 1.7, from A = 22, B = 15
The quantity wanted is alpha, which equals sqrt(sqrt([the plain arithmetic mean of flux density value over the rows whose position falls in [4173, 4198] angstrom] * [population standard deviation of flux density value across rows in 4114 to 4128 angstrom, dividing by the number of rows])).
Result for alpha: 0.605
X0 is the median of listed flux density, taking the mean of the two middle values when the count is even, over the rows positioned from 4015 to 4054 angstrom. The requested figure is 1.21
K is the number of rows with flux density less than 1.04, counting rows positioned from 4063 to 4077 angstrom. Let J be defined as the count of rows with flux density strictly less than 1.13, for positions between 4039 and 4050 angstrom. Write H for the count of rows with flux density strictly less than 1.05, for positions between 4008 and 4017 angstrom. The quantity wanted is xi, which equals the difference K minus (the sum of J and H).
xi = 1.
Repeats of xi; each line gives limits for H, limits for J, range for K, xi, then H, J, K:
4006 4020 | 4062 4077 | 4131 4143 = -5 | 1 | 7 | 3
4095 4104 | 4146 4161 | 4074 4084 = -10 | 6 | 8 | 4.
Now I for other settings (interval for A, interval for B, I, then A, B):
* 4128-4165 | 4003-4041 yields 1.6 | 19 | 11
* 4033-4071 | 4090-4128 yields 2.5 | 13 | 20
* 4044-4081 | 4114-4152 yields 2.1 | 16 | 17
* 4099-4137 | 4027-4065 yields 1.5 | 21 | 11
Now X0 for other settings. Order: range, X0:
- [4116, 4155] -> 1.10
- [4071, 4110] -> 1.01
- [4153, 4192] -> 1.10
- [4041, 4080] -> 1.07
